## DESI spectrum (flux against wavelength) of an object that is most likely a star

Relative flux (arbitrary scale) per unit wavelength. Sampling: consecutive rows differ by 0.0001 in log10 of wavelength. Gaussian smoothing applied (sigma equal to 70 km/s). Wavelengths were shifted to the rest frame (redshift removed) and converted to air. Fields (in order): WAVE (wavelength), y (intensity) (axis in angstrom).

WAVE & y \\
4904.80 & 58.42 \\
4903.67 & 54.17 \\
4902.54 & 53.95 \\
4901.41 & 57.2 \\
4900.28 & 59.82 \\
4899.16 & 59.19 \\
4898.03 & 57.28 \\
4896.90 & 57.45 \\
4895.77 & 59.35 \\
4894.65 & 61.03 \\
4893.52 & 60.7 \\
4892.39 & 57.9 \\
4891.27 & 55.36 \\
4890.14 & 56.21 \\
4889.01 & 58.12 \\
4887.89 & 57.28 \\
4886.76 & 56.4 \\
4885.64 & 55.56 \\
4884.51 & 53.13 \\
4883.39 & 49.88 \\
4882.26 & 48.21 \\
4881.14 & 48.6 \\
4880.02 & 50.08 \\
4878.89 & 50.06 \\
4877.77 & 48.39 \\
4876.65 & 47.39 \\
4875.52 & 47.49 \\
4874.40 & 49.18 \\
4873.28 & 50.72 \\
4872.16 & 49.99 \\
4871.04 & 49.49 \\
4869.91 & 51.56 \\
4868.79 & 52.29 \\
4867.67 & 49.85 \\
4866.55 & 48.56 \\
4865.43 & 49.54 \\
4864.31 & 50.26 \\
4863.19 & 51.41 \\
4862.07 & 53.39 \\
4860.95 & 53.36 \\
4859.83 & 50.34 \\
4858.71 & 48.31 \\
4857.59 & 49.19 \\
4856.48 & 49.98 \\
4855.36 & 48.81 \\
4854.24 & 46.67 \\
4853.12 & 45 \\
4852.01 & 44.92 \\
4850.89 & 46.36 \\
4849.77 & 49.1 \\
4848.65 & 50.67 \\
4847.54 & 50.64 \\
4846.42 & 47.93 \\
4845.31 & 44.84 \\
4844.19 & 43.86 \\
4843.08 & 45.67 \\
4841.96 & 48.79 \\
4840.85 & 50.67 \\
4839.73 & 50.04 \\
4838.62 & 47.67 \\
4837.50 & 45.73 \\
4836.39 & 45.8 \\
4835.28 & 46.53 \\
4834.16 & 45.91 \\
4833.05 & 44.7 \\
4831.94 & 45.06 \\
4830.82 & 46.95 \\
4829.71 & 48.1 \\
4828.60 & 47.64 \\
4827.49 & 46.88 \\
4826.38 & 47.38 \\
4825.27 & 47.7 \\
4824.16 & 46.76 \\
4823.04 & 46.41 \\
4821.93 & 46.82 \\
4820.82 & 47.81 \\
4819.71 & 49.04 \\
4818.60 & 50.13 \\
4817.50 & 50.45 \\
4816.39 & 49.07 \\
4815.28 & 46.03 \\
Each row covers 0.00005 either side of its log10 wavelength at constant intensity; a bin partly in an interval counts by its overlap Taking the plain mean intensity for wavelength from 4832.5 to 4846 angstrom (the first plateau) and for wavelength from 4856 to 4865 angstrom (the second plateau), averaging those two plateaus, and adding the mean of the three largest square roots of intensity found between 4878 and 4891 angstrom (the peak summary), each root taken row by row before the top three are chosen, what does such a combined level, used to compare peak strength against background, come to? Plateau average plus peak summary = 56.3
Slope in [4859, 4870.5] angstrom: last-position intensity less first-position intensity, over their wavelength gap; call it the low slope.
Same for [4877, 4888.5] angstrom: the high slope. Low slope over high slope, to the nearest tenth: 0.1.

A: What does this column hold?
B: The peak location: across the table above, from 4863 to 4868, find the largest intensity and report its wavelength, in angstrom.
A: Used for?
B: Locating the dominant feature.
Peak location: 4863.19 angstrom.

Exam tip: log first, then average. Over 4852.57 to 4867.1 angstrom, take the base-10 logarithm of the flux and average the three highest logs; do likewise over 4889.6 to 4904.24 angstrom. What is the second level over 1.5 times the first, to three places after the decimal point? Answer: 0.690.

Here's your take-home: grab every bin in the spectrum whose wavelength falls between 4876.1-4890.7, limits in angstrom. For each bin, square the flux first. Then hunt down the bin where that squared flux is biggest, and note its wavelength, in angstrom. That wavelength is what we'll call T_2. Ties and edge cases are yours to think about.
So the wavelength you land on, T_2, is 4889.01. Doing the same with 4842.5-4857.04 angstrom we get 4848.65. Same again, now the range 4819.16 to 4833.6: 4819.71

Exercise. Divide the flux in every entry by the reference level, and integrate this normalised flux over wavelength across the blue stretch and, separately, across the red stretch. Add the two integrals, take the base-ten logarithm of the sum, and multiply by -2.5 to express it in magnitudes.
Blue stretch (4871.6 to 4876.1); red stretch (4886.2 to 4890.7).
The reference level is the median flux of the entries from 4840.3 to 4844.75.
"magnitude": -2.51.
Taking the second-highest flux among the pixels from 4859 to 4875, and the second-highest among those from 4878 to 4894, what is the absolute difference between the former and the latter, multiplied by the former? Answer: 254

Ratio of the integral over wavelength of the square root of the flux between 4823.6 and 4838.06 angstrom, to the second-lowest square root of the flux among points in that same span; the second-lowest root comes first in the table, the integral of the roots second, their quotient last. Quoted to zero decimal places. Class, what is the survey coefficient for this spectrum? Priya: 15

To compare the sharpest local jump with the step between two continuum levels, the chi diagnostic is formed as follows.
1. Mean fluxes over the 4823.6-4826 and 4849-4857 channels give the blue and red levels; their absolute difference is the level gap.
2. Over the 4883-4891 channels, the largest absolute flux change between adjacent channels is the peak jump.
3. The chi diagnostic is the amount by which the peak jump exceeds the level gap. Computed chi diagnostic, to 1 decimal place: 3.2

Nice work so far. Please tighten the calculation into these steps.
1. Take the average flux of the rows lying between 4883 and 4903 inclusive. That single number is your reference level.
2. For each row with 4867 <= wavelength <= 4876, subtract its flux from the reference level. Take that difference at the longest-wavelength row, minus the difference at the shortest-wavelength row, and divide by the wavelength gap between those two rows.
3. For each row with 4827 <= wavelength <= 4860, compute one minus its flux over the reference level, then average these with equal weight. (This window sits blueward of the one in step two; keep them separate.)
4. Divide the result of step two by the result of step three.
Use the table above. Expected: 1.8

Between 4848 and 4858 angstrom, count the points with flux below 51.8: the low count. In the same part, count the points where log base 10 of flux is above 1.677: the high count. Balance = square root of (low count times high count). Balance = 7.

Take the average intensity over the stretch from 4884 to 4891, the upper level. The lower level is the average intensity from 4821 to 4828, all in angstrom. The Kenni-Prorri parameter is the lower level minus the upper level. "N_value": -9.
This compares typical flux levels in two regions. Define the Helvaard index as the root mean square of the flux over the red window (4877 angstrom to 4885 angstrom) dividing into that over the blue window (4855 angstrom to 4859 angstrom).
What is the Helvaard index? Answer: 0.99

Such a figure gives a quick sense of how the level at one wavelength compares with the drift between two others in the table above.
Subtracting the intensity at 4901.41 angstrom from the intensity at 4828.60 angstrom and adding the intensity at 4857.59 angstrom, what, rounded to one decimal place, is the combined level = 39.6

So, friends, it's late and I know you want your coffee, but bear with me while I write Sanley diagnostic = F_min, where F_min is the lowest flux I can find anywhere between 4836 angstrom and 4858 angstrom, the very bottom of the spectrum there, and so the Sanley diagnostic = 43.86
